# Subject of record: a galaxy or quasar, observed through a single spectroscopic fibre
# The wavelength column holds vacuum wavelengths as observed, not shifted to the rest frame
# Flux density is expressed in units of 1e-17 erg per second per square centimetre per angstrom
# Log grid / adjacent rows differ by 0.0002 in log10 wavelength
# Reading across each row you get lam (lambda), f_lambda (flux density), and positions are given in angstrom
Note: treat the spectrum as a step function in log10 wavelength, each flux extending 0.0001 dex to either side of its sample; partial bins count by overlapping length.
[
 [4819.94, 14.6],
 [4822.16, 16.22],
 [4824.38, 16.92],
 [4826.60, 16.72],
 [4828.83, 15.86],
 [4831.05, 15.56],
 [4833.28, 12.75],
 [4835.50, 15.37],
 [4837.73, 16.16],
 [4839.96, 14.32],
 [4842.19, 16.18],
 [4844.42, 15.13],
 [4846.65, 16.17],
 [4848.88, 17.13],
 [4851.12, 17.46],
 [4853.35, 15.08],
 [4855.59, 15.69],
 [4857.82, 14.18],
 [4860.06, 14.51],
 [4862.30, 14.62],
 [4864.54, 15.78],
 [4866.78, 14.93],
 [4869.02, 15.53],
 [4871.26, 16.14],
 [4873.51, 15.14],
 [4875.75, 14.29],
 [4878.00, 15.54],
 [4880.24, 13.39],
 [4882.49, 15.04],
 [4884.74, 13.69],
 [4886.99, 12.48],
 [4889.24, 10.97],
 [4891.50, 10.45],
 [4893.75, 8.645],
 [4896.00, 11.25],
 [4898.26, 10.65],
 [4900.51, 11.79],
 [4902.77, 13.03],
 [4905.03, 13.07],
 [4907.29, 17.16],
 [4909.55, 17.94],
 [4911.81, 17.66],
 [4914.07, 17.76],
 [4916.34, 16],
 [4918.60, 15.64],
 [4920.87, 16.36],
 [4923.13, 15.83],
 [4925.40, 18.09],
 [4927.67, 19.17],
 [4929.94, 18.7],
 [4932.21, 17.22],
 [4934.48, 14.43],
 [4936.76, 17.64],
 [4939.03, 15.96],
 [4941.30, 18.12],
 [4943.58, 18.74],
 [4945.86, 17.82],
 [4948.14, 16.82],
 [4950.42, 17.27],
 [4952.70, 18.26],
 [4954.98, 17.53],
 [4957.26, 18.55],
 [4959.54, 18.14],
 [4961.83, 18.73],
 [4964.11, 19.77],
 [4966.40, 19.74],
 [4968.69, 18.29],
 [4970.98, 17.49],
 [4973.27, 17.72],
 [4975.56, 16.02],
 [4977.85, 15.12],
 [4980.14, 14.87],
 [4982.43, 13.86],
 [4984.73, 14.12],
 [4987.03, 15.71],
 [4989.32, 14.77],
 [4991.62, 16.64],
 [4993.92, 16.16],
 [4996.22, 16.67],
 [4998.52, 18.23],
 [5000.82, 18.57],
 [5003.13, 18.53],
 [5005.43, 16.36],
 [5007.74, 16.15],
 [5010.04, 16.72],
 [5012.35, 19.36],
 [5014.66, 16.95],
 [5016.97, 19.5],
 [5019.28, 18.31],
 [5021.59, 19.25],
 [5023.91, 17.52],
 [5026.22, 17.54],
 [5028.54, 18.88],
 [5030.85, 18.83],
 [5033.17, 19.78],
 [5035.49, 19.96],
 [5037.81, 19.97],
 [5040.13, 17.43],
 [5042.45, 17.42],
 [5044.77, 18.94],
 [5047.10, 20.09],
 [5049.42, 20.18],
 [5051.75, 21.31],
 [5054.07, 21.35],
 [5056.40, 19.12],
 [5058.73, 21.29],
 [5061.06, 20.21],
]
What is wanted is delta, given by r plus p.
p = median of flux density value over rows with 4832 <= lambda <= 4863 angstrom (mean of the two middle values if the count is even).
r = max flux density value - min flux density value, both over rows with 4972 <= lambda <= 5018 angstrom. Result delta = 21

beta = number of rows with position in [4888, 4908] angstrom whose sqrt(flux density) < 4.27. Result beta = 9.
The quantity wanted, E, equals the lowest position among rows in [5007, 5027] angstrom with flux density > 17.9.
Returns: 5012.35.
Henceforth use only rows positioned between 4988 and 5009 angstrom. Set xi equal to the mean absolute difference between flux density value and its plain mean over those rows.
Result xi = 1.0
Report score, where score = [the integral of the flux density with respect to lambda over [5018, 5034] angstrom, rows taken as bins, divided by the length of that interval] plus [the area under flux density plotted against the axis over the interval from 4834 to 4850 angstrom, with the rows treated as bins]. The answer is 270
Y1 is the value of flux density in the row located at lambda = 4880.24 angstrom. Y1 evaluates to 13.39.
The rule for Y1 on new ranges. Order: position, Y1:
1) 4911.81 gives 17.66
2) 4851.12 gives 17.46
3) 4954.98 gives 17.53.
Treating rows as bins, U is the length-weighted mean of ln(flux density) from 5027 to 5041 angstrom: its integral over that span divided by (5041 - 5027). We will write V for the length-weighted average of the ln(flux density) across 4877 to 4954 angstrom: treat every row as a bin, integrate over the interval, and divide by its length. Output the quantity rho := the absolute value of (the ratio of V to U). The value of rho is 0.92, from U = 2.95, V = 2.71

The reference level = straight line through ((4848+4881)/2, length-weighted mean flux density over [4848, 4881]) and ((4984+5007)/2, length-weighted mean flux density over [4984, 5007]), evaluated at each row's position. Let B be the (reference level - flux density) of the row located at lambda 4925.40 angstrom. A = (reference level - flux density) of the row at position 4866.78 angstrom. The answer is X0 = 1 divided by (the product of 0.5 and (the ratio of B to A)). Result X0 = -0.4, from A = 0.4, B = -2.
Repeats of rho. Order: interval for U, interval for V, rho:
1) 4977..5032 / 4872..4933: 0.94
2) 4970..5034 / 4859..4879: 0.96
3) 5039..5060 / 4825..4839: 0.92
